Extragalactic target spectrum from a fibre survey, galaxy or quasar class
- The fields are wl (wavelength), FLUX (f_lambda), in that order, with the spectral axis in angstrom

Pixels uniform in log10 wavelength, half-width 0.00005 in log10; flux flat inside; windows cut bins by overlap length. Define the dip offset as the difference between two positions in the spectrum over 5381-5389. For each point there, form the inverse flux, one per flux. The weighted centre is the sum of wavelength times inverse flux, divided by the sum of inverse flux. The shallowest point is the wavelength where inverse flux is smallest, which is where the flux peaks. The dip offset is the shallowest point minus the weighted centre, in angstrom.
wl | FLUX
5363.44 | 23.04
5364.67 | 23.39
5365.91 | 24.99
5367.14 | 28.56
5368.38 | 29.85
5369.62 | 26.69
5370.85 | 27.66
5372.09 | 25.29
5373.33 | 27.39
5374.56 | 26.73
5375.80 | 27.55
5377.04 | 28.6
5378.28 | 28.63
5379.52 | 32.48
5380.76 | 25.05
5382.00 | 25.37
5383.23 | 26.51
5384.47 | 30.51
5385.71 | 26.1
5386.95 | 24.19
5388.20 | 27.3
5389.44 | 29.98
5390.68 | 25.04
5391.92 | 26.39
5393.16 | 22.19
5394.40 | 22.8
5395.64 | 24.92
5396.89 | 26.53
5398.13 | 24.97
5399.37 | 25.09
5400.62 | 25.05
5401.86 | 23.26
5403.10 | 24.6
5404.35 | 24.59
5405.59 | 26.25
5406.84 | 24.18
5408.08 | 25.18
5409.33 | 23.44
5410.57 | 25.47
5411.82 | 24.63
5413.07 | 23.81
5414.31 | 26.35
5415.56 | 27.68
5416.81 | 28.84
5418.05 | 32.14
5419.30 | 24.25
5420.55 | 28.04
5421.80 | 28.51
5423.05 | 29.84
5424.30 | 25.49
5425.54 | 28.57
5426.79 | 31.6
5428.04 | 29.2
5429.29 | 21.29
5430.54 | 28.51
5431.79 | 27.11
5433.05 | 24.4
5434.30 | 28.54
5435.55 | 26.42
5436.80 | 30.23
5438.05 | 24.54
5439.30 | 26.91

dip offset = -0.6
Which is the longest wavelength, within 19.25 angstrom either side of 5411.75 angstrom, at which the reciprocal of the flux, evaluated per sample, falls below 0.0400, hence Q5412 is 5430.54 angstrom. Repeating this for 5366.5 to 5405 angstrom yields 5400.62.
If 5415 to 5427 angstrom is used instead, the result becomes 5426.79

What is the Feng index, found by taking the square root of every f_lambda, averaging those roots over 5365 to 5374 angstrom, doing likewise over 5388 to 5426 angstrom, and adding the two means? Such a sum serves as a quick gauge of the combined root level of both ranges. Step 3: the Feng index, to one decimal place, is 10.3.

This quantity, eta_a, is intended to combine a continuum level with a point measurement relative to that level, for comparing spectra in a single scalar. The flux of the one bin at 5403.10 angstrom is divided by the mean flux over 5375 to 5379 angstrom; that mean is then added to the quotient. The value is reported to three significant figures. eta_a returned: 29.1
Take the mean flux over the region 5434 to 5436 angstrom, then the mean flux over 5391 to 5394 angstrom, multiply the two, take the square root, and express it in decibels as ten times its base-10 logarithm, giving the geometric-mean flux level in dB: 14.1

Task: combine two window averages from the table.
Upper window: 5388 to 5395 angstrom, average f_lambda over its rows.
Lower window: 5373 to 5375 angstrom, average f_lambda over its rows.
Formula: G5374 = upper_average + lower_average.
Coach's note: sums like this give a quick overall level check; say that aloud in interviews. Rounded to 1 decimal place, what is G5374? 52.7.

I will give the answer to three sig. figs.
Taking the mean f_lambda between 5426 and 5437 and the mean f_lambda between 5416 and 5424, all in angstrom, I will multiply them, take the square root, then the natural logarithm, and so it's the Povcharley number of 3.33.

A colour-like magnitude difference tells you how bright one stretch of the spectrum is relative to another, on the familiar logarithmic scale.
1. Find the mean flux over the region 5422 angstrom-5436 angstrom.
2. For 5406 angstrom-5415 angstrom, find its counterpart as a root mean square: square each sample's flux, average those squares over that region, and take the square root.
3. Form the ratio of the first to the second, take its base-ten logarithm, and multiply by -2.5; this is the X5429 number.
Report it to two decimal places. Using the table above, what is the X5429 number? -0.11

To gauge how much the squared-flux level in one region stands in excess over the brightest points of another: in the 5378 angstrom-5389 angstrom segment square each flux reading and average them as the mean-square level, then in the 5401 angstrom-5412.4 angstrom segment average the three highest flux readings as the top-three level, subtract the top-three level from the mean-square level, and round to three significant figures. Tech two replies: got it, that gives 729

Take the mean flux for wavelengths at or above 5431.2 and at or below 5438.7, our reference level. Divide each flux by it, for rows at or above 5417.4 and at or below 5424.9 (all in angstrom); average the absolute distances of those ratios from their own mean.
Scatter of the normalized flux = 0.079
